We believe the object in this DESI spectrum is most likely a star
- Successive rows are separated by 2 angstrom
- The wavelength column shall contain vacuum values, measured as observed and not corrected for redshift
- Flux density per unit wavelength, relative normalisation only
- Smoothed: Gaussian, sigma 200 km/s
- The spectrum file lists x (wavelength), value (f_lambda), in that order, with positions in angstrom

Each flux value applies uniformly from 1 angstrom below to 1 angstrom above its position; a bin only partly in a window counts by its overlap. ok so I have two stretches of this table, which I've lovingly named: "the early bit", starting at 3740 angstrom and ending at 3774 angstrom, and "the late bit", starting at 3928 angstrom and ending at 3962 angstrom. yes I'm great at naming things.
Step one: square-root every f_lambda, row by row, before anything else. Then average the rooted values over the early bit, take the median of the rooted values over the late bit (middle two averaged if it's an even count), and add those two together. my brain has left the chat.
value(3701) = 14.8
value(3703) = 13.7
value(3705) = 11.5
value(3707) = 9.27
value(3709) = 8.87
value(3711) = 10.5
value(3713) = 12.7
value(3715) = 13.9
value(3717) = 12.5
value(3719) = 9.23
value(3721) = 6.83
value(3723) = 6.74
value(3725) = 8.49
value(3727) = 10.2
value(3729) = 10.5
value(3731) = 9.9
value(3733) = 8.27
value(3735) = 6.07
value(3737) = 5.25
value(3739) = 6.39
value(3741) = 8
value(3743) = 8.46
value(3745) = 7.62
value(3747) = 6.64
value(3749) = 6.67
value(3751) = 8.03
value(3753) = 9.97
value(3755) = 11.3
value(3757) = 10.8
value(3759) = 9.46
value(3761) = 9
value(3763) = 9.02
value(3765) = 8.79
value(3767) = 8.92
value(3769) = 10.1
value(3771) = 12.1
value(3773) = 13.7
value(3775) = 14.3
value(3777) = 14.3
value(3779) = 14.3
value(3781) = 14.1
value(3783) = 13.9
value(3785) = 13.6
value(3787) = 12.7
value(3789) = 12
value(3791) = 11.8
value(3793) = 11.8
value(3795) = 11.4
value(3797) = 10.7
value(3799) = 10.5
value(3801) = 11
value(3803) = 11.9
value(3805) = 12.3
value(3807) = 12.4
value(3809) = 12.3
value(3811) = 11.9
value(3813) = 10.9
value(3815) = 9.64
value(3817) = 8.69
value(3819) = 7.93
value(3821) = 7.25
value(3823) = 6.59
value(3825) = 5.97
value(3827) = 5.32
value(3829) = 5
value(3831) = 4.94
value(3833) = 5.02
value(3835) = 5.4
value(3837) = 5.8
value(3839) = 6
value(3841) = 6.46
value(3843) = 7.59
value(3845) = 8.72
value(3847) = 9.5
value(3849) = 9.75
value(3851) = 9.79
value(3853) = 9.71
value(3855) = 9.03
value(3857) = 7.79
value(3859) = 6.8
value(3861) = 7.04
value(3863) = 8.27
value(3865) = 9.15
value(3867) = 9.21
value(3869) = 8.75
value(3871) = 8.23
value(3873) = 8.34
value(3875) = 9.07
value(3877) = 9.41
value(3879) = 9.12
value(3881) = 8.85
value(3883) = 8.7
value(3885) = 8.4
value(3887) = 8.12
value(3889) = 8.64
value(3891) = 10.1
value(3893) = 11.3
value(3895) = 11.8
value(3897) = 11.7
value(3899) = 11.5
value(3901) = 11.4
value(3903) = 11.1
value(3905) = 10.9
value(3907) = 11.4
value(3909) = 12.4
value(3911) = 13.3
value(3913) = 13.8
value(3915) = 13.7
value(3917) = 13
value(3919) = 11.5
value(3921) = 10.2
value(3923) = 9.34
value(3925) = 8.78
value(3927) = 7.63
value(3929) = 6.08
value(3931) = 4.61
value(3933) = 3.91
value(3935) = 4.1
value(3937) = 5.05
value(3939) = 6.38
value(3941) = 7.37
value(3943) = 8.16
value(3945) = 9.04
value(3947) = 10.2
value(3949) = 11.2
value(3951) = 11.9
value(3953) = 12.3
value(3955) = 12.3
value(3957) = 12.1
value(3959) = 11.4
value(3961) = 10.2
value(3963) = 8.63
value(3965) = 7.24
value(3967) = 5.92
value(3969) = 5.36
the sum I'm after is 6.05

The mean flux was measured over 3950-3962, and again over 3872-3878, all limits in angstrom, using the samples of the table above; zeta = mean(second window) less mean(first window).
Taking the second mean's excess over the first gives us -2.8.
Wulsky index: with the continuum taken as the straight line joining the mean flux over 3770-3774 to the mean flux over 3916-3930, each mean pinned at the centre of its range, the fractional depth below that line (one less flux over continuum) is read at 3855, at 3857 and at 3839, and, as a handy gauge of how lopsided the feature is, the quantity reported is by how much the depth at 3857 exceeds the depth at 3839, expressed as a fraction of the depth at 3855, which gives -1.0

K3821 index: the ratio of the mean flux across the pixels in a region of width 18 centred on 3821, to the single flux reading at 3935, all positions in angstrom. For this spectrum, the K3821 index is 1.8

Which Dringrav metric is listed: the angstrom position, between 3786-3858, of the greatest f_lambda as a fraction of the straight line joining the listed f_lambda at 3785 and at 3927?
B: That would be 3807 angstrom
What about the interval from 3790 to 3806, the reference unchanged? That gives 3805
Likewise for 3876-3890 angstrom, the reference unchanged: 3877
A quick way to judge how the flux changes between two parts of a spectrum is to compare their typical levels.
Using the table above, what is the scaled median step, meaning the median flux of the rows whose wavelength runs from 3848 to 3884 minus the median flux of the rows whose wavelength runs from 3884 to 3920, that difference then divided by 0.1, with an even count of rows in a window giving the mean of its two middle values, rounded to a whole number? -25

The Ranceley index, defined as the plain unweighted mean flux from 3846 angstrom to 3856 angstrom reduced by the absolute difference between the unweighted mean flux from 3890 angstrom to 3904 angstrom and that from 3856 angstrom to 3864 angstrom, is 5.8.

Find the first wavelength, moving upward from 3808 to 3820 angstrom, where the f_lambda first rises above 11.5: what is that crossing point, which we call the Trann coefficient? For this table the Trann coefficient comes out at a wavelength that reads 3809 angstrom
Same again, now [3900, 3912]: 3909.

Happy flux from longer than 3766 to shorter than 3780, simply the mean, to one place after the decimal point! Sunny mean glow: 12.5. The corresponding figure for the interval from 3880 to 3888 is 8.5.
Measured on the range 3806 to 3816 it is 11.4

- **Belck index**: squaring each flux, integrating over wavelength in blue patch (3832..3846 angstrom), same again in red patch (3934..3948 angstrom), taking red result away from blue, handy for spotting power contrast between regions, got -181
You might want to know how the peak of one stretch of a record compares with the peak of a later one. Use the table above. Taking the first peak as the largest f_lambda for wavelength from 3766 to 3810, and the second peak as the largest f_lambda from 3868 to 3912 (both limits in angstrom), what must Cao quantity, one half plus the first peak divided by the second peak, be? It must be 1.58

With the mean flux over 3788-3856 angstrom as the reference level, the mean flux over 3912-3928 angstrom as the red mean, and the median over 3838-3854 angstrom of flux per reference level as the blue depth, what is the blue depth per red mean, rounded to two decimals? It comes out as 0.09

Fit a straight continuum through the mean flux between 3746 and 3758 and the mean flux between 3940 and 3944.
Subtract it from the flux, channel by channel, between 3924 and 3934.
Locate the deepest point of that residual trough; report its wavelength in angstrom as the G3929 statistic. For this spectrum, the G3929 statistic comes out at 3933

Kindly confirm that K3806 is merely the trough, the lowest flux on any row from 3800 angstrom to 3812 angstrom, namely 11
